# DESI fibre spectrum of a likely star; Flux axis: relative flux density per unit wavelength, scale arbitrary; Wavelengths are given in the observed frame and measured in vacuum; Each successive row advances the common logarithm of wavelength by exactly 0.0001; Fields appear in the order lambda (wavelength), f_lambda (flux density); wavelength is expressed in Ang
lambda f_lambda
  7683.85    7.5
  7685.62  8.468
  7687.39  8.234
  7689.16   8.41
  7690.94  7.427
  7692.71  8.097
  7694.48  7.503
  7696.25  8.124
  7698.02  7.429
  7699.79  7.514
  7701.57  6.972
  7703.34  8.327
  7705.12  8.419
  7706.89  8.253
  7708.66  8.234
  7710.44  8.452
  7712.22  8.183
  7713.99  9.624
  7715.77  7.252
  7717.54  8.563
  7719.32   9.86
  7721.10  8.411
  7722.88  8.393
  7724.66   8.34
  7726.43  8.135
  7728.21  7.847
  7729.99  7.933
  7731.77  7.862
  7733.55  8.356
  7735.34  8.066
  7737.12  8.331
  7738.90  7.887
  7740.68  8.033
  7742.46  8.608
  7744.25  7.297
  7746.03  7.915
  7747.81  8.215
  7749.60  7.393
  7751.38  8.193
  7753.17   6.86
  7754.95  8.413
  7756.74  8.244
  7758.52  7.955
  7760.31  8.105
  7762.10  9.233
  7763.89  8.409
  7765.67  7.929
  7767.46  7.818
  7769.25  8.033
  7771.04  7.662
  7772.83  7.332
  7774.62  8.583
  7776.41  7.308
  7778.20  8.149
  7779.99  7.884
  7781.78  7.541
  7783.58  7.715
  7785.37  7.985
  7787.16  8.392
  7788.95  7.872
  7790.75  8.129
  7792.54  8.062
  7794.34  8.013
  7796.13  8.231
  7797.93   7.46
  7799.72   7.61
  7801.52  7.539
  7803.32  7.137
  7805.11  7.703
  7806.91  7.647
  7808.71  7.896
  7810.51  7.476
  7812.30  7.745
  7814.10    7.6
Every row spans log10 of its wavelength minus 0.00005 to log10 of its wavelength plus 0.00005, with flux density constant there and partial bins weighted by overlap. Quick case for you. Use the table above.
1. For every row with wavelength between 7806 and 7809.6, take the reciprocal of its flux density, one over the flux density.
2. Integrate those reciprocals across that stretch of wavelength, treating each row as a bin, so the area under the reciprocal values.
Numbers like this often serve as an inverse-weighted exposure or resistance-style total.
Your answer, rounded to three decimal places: 0.463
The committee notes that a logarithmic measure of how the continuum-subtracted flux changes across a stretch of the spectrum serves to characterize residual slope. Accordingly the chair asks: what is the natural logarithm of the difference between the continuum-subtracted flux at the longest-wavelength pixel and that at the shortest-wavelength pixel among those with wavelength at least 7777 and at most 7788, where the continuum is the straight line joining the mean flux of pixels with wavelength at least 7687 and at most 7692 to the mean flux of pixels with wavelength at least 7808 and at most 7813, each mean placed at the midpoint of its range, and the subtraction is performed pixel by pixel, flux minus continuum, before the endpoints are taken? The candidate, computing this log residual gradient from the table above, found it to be -1.3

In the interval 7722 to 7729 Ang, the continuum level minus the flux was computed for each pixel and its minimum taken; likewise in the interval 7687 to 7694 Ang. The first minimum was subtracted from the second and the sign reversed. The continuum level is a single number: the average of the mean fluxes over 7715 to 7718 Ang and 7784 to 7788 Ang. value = 0.0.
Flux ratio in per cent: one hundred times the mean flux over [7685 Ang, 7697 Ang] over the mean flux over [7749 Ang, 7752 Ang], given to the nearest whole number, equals 103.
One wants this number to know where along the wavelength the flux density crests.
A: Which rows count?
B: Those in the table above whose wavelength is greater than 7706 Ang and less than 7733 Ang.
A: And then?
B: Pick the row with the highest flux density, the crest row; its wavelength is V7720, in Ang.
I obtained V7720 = 7719.32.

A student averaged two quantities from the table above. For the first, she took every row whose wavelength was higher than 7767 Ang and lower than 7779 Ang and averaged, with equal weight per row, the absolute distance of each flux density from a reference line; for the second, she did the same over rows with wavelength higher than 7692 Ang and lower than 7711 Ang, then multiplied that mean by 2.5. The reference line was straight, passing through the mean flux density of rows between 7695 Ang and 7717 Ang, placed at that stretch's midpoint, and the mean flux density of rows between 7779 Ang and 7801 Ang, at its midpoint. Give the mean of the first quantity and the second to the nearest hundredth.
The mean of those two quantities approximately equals 0.68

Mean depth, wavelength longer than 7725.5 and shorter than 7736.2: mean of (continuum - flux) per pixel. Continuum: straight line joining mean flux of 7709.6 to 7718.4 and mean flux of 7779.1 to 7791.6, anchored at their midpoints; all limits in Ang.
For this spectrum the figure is 0.27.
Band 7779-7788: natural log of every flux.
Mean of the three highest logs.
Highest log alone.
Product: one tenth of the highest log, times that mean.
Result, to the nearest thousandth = 0.445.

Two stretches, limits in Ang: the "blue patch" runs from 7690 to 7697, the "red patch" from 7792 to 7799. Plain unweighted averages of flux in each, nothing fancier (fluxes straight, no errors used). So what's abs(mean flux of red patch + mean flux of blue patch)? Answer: 15.7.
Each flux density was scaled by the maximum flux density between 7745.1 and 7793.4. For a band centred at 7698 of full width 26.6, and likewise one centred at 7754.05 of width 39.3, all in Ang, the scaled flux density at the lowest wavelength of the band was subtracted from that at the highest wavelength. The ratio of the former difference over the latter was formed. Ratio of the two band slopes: 0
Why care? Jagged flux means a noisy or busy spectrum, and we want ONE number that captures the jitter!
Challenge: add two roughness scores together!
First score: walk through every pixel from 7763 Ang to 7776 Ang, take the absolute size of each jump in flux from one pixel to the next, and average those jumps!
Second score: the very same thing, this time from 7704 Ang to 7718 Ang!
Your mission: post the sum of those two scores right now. 1.29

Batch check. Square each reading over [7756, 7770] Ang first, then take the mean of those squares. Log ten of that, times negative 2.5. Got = -4.58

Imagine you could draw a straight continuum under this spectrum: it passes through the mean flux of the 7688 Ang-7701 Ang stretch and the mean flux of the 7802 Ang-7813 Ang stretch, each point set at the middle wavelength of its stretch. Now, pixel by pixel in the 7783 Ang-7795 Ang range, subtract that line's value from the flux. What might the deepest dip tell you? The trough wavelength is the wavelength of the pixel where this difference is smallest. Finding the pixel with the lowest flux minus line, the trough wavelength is 7783.58 Ang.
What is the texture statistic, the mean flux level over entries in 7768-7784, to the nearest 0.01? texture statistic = 7.80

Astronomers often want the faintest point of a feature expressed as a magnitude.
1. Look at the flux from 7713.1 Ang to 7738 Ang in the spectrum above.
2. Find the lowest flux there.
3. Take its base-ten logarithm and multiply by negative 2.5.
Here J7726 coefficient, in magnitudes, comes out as -2.15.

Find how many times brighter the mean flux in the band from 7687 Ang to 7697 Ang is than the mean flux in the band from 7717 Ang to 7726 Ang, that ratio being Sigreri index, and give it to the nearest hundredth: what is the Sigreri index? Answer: 0.91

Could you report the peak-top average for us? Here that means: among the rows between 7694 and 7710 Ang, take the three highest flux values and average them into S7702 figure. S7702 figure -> 8.3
